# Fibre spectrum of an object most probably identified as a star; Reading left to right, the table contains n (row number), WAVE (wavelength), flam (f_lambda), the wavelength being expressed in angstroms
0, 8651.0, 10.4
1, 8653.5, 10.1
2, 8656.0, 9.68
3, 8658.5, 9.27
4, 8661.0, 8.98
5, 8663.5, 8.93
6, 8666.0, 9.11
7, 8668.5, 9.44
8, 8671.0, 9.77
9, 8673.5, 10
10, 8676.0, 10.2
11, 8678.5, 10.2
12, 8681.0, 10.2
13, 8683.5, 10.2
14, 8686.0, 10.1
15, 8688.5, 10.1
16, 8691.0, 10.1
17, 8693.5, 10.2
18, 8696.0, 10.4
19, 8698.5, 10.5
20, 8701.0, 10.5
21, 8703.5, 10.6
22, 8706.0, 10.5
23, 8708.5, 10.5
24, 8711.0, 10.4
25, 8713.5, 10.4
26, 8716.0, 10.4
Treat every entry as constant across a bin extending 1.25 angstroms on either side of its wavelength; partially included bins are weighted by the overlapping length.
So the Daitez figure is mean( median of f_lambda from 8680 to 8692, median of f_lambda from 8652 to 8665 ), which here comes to 9.7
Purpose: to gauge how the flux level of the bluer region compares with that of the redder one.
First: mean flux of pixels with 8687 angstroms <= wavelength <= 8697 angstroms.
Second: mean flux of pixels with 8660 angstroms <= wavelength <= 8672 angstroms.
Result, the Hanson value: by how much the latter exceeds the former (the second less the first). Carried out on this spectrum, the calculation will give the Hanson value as -0.95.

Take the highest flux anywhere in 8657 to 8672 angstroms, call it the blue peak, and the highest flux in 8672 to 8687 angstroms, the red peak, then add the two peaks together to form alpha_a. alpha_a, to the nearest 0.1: 20.0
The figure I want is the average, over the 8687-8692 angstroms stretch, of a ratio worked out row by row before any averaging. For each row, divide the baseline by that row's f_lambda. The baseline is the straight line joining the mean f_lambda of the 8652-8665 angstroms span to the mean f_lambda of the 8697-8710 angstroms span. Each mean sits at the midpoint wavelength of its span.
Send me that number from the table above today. 1.01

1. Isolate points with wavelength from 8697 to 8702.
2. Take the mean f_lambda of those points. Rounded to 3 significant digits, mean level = 10.5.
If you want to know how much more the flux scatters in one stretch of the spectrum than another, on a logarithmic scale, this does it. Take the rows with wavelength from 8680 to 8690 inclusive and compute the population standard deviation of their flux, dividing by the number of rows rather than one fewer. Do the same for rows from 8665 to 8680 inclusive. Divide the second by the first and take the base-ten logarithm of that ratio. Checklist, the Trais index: 0.9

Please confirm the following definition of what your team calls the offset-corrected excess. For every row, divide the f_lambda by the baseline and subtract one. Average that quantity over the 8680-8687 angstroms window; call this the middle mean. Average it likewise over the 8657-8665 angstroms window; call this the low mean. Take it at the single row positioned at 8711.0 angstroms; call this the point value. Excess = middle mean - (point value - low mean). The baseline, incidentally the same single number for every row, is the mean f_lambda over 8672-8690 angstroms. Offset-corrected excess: -0.13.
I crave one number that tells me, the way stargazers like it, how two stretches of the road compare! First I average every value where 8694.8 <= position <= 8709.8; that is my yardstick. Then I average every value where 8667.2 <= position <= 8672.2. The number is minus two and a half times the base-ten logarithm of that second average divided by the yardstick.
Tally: 0.097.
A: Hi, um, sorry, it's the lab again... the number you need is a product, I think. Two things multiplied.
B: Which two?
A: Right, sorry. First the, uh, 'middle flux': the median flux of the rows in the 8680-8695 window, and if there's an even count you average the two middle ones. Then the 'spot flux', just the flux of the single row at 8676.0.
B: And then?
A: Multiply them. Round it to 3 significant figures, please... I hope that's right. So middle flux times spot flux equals 104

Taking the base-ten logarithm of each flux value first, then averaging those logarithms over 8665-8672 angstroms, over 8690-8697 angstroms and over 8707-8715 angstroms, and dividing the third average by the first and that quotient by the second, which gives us 1.03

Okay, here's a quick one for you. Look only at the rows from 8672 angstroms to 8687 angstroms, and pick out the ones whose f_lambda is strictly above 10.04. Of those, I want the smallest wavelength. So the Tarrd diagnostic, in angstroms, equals 8676.0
